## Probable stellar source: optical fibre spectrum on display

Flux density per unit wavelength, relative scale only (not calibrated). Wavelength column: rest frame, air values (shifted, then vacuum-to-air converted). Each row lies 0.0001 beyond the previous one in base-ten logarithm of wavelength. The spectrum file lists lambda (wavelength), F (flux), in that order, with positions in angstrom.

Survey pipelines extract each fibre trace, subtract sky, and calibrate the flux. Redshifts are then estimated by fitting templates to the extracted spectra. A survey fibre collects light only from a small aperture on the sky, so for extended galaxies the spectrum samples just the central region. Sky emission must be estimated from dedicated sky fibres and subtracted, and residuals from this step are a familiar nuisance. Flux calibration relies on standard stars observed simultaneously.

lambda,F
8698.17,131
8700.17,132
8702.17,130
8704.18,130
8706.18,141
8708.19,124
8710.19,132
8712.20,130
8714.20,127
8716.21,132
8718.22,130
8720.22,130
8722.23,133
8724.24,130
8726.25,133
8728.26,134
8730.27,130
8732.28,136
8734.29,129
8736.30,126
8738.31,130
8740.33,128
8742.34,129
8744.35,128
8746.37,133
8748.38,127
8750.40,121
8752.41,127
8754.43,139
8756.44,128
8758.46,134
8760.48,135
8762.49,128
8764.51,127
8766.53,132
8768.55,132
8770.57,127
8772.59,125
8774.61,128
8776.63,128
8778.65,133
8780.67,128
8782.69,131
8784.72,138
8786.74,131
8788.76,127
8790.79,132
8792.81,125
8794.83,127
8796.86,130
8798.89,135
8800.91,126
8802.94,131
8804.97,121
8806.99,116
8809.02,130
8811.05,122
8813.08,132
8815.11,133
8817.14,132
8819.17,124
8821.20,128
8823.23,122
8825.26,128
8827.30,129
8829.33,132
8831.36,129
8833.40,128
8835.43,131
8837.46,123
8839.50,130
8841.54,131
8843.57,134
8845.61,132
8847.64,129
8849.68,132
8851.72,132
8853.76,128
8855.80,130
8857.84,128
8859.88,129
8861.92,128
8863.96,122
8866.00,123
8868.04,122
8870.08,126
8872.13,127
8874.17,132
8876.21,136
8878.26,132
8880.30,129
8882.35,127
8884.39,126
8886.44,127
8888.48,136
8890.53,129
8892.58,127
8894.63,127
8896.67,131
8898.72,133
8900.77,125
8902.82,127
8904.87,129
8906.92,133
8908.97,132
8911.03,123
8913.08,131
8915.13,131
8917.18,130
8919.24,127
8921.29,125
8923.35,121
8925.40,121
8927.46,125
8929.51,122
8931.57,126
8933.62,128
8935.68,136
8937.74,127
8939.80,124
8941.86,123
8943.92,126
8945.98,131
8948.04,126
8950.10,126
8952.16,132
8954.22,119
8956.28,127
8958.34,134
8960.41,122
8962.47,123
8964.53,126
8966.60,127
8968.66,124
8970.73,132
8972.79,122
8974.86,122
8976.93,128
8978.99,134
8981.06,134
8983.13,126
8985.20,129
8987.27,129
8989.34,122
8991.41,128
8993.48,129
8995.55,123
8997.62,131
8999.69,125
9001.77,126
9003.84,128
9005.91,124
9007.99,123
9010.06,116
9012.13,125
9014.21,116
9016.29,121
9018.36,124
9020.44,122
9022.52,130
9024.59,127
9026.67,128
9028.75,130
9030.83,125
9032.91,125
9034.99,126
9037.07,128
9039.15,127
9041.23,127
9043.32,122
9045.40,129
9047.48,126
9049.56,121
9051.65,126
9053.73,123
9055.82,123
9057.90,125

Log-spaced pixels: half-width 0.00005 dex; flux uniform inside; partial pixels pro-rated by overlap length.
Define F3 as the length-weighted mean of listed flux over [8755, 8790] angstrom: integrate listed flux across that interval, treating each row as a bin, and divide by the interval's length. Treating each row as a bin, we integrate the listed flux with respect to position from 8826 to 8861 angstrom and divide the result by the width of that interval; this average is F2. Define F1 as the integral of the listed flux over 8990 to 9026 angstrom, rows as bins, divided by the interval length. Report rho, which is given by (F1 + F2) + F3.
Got 385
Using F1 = 125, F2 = 130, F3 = 130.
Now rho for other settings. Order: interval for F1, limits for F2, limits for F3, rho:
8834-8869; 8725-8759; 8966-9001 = 386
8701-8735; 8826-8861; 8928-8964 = 388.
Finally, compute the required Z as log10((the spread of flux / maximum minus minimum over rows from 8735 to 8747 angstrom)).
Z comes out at 0.85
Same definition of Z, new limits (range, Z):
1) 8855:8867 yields 0.90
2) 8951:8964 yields 1.18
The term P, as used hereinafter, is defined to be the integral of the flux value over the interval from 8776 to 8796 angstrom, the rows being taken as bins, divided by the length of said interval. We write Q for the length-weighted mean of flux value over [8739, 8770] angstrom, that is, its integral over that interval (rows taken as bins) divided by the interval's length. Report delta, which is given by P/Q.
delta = 1.00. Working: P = 130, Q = 130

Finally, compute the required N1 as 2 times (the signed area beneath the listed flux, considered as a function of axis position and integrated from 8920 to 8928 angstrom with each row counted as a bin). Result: 1968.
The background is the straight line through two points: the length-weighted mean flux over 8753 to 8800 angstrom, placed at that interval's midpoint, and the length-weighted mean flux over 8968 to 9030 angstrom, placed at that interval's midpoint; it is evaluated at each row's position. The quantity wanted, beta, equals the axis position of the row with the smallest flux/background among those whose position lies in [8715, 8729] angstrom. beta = 8718.22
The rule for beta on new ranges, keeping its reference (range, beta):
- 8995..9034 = 9010.06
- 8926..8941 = 8929.51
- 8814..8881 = 8823.23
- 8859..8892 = 8863.96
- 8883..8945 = 8923.35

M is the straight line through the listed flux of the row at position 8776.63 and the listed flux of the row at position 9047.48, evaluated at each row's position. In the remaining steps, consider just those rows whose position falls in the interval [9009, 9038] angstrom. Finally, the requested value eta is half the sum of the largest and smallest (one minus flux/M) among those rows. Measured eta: 0.025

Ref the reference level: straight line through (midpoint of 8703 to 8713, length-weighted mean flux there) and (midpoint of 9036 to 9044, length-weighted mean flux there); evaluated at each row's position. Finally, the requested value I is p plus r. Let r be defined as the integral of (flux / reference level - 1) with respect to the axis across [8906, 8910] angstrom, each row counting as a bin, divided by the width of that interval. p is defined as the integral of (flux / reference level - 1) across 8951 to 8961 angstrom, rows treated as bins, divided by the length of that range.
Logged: 0.030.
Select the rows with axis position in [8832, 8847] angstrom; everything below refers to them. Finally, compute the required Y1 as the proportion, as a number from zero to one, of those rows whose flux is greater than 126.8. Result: 0.9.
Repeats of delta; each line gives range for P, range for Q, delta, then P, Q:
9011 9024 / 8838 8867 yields 0.95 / 123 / 129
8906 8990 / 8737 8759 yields 0.98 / 127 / 129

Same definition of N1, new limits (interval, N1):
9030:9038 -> 2016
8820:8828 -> 2025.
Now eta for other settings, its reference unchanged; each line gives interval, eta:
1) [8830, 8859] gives -0.008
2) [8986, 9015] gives 0.022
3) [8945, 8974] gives 0.001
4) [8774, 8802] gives -0.028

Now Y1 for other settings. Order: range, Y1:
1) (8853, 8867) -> 0.7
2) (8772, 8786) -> 0.9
